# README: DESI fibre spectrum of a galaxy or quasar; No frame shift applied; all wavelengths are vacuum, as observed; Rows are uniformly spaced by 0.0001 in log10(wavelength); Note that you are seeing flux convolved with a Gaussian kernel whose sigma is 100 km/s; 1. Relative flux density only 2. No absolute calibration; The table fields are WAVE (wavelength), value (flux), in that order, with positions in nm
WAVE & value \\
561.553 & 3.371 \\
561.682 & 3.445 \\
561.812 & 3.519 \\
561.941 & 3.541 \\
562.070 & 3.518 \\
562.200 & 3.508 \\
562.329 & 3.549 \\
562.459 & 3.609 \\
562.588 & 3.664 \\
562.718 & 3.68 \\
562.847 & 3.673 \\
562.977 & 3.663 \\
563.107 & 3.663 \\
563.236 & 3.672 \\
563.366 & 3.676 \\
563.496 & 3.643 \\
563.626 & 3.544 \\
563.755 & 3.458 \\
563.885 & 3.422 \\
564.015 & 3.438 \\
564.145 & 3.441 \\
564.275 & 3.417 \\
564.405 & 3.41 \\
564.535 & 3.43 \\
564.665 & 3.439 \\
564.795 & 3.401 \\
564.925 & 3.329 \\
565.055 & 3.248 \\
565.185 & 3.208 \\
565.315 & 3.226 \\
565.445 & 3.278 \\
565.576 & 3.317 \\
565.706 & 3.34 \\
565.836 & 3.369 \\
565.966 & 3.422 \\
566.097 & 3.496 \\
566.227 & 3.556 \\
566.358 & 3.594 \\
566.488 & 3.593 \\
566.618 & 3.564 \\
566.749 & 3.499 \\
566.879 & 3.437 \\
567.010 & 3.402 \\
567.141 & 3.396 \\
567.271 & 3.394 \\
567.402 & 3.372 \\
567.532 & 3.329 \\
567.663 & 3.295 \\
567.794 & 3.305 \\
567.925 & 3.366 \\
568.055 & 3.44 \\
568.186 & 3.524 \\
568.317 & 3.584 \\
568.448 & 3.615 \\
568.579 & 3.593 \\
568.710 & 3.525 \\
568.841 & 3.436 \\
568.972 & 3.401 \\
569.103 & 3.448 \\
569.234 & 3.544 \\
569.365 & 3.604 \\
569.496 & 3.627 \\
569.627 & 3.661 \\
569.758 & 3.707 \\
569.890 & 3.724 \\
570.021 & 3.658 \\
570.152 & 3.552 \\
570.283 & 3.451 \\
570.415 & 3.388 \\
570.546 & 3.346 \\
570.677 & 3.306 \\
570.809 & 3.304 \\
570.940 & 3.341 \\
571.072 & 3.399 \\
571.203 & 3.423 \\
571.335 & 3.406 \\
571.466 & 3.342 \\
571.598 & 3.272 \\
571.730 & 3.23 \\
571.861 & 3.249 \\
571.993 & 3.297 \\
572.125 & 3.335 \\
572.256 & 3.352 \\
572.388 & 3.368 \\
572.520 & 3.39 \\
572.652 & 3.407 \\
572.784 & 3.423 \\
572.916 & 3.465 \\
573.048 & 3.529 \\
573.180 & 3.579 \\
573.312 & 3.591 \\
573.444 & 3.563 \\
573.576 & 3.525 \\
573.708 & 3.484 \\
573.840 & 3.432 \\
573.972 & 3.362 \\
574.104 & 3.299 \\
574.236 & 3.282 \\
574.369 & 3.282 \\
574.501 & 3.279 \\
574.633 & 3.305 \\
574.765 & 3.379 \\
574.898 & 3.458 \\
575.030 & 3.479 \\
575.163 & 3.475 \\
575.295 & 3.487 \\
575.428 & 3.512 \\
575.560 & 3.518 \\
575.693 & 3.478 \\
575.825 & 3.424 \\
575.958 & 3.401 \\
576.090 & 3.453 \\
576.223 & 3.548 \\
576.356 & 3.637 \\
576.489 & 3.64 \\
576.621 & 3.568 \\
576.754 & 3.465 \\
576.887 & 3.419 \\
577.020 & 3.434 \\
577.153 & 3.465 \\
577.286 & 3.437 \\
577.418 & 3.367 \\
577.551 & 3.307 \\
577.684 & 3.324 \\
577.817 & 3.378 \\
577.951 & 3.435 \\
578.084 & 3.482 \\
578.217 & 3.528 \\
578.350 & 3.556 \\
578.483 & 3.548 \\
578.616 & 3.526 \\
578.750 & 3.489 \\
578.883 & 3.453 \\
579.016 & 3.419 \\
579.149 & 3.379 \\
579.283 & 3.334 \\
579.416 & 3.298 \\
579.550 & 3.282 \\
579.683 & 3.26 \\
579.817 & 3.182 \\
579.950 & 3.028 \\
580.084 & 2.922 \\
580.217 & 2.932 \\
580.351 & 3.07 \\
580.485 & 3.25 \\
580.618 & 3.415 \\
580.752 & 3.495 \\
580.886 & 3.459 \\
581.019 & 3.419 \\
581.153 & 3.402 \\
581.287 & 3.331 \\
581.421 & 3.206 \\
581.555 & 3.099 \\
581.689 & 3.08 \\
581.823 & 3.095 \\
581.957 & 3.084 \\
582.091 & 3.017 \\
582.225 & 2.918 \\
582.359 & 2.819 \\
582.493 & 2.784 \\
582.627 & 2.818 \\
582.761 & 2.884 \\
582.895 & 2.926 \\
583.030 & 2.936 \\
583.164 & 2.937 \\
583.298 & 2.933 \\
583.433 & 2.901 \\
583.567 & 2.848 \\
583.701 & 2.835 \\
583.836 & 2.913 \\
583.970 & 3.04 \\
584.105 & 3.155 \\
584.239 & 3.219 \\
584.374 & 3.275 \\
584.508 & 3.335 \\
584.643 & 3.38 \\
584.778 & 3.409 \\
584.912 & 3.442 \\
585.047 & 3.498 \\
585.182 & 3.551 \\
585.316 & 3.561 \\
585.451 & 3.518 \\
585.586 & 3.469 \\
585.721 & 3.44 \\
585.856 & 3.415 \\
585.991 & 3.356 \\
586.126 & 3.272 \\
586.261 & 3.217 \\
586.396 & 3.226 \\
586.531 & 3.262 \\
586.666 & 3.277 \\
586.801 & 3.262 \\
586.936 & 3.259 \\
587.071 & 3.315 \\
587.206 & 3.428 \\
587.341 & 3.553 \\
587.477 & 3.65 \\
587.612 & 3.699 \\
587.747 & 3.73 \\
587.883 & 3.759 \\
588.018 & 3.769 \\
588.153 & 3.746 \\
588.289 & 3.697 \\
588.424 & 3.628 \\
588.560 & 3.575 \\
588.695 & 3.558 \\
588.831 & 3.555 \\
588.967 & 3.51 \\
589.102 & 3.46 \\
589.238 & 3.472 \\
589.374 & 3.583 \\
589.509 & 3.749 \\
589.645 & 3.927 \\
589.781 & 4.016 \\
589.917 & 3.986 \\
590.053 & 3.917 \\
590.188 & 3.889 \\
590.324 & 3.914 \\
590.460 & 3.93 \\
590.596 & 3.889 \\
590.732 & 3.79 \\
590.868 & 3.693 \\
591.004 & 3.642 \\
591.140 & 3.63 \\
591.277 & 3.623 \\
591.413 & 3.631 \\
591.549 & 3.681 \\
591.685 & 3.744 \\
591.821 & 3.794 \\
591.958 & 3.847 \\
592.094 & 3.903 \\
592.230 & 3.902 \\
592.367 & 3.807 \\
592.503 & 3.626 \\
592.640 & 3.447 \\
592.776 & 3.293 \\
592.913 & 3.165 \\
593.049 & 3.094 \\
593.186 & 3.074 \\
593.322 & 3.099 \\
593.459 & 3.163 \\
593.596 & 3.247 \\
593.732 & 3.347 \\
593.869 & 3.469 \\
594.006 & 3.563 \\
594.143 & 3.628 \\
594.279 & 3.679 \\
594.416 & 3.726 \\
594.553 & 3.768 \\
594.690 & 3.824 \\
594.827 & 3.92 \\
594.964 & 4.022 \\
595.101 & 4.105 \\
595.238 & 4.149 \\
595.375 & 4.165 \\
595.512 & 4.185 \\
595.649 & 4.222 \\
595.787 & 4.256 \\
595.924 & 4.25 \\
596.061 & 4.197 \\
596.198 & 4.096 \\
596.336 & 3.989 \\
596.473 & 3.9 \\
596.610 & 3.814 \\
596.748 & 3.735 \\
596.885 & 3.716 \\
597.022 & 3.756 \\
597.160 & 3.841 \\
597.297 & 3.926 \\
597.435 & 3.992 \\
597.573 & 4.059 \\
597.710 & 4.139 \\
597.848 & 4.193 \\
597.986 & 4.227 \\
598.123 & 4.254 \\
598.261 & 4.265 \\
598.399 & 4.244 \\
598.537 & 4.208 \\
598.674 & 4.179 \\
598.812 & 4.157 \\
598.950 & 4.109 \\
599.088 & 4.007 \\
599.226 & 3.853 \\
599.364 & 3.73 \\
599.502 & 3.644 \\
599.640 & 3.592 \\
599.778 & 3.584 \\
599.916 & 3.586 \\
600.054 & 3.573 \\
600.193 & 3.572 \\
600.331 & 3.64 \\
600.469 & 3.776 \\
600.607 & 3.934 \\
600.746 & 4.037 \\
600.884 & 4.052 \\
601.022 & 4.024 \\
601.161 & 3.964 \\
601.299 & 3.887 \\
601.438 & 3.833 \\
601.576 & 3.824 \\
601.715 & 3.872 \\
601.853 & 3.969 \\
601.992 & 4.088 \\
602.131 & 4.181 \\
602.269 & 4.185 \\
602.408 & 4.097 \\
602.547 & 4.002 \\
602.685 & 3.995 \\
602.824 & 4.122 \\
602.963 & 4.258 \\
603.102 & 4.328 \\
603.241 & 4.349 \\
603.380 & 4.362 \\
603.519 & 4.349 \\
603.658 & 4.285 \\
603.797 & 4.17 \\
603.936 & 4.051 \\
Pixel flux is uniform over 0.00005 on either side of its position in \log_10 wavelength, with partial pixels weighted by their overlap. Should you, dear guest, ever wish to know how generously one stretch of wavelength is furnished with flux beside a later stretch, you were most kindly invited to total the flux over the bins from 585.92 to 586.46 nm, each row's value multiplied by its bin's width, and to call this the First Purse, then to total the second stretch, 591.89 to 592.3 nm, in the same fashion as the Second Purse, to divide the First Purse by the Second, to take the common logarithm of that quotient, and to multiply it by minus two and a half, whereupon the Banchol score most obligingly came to -0.11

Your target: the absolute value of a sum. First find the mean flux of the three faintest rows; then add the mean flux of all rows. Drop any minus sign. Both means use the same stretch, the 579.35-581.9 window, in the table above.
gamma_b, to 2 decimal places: 6.18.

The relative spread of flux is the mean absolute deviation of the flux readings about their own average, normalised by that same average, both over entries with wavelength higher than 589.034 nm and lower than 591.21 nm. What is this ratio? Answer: 0.041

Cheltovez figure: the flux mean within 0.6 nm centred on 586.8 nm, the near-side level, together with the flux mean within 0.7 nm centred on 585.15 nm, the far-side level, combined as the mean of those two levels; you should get 3.39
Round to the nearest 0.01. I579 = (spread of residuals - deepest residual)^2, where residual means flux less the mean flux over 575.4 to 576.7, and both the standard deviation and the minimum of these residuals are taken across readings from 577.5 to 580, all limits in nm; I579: 0.39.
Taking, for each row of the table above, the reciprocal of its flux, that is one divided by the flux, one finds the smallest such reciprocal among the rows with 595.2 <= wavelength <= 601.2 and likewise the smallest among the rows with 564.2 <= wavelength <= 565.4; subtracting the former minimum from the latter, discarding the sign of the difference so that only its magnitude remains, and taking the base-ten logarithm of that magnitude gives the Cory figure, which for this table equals -1.25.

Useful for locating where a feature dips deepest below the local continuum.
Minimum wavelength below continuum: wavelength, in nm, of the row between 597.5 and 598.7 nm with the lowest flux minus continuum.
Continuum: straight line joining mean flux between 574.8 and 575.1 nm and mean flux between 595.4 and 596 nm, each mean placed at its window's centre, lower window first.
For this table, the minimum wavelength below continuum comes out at 597.573 nm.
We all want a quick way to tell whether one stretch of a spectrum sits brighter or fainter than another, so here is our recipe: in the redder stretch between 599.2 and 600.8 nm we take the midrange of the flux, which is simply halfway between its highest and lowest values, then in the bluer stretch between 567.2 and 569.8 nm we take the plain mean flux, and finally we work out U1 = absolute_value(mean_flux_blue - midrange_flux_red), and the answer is 0.32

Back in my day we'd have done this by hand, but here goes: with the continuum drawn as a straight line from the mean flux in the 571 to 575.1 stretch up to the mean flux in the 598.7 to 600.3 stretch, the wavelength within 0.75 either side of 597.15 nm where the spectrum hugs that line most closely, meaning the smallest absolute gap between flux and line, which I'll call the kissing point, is 596.748 nm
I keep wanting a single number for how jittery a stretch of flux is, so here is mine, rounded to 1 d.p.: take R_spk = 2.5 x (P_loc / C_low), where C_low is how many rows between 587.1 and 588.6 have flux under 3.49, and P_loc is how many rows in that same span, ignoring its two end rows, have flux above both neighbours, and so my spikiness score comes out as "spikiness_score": 2.5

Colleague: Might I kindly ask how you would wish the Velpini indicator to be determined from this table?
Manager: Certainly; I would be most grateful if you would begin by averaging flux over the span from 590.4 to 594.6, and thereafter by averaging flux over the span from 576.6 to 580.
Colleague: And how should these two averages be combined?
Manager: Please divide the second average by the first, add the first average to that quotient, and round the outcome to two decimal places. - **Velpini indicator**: 4.53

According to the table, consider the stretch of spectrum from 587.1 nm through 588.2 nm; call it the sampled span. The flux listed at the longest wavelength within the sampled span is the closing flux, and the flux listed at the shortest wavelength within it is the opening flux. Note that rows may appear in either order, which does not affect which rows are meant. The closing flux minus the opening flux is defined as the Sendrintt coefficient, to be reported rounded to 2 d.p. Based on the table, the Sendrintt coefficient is 0.32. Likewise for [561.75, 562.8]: 0.16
